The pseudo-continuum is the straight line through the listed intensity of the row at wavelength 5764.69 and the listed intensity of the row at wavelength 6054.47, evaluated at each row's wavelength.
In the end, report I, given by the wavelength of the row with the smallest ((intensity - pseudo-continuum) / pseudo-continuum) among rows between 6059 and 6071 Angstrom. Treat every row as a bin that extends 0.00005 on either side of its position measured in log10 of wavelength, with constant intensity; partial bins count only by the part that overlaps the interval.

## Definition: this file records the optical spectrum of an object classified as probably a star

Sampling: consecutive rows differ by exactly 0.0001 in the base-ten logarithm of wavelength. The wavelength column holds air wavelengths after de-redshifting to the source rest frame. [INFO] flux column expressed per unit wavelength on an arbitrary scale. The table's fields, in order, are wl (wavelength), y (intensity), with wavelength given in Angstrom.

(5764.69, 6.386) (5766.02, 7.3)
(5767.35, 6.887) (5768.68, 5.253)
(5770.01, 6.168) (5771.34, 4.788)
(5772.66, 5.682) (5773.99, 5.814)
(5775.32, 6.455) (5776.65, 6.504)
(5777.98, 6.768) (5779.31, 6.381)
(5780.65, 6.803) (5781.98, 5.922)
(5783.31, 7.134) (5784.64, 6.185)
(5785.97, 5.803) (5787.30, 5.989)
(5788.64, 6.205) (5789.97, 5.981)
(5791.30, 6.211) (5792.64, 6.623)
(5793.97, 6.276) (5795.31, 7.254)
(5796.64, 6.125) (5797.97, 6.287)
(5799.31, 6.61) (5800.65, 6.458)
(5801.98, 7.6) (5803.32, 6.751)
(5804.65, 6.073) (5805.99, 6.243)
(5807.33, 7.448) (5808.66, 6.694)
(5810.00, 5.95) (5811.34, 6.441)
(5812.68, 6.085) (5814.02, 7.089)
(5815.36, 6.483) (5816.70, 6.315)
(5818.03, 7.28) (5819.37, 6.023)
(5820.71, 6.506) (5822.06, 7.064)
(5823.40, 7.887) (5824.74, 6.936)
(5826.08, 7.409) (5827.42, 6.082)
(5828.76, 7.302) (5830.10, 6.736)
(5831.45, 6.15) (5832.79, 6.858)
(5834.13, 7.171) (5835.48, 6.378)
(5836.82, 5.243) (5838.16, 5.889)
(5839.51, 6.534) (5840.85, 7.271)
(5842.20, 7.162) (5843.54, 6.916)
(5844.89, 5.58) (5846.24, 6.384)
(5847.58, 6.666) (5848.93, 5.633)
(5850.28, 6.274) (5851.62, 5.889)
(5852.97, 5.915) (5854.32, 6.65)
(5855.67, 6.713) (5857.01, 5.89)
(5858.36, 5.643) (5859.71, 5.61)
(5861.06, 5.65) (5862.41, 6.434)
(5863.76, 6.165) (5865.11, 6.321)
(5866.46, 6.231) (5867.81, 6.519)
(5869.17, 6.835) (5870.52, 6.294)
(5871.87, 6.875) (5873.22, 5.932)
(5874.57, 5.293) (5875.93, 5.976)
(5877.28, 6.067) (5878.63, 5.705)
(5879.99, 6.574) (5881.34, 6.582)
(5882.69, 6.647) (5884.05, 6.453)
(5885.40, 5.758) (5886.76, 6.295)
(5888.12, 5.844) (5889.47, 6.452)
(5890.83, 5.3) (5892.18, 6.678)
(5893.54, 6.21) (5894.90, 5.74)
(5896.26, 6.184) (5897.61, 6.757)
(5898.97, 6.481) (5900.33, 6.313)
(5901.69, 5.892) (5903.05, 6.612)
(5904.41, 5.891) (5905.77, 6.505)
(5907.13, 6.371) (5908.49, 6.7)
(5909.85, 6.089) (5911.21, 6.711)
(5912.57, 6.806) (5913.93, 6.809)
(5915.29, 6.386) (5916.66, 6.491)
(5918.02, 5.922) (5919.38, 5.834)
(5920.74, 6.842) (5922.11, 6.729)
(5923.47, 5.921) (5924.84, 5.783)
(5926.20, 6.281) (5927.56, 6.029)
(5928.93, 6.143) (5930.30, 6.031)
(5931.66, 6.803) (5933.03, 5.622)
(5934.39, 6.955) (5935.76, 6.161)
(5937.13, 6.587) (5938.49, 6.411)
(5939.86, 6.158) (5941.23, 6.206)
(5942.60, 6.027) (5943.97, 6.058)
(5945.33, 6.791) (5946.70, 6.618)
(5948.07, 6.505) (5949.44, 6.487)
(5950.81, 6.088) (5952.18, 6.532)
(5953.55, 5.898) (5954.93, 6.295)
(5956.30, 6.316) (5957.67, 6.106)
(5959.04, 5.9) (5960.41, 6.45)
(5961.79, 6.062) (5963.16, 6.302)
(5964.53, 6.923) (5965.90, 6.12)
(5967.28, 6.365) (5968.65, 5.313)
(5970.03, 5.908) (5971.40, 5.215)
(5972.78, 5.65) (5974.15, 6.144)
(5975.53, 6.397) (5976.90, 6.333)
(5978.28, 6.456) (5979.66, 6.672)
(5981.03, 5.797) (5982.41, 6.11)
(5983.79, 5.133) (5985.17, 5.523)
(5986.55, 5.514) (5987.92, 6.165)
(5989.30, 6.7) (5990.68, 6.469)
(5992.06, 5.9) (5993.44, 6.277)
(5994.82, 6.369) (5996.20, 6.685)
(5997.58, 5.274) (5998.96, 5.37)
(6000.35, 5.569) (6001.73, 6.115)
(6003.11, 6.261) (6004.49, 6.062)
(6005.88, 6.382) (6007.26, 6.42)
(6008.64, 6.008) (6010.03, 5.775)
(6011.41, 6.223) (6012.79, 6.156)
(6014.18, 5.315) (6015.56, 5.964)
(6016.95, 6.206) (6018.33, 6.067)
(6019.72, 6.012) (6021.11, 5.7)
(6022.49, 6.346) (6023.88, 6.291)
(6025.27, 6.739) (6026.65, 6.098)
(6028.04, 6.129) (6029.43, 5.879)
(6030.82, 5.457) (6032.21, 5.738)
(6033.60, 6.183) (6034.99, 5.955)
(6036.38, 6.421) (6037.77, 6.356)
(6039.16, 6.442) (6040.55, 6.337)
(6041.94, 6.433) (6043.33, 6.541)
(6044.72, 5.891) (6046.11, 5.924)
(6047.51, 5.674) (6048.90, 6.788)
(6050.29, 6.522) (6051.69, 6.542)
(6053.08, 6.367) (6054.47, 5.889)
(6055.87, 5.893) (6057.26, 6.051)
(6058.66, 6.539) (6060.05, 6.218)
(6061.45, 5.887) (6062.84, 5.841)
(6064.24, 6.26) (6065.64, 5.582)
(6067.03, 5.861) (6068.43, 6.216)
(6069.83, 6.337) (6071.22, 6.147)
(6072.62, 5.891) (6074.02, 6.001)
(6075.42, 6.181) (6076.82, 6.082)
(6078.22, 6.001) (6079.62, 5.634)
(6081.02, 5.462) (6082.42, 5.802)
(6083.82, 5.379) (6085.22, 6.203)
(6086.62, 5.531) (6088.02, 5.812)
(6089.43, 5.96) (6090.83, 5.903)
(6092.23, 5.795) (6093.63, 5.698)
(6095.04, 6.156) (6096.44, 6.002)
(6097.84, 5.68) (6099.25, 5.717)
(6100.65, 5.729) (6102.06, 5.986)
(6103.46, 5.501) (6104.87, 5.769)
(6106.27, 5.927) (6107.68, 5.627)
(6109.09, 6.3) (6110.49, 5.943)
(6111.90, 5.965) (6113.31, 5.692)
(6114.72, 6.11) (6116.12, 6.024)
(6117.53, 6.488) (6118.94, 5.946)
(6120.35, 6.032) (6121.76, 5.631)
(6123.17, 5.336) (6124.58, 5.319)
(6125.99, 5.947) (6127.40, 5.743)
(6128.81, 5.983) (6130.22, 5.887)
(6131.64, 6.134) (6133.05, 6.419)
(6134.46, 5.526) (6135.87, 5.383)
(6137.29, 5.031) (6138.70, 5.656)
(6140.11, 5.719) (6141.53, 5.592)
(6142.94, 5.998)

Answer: 6065.64 Angstrom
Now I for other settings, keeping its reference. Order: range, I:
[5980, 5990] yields 5983.79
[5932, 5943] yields 5933.03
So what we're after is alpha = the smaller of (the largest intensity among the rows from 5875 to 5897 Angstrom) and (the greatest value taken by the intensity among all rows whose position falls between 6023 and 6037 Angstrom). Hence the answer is 6.68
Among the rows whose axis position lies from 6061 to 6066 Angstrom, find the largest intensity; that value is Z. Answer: 6.26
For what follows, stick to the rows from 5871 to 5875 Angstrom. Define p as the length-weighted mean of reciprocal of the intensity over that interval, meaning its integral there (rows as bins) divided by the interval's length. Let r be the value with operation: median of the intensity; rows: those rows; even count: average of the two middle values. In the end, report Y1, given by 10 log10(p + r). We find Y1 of 7.85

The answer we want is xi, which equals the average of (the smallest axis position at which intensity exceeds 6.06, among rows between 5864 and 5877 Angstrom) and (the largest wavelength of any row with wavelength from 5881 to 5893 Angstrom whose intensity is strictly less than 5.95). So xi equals 5878.0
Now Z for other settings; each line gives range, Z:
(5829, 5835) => 7.171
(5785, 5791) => 6.205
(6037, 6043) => 6.442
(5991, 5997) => 6.685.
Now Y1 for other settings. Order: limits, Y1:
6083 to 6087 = 7.56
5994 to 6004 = 7.98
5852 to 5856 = 8.33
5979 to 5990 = 7.87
